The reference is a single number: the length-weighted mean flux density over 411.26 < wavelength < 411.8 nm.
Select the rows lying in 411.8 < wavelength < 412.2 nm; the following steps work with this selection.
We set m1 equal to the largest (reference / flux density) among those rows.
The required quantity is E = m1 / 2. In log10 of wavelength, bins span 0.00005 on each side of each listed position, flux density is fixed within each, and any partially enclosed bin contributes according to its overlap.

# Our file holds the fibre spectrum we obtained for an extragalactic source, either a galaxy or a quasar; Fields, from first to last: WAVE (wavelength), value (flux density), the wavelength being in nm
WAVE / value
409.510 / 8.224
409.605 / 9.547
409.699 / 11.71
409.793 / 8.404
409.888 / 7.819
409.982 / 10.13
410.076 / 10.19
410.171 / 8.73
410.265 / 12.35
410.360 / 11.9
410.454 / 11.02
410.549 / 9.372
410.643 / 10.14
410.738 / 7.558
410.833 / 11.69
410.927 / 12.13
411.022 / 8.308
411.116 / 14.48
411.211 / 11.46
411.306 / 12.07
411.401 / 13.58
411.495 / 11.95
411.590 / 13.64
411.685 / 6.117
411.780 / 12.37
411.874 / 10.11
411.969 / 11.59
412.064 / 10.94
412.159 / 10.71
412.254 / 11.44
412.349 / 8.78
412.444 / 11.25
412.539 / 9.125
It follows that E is 0.57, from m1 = 1.15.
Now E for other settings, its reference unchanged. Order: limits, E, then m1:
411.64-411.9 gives 0.95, 1.89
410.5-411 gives 0.77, 1.53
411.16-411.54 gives 0.51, 1.01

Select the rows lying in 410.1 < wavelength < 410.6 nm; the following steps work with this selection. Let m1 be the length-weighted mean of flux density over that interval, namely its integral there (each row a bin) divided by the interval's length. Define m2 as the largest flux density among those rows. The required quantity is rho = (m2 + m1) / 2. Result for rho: 11.5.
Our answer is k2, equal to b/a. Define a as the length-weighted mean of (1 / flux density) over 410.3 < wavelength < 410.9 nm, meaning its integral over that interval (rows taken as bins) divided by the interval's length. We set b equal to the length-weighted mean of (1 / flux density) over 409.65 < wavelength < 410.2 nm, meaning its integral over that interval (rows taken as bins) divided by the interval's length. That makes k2 1.09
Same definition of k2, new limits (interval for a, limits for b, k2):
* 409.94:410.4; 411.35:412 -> 0.99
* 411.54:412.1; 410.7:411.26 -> 0.96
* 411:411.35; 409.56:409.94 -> 1.25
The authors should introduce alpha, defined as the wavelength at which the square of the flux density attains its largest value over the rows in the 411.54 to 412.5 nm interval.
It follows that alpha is 411.590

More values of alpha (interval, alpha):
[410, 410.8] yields 410.265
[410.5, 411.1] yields 410.927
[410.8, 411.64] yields 411.116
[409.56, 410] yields 409.699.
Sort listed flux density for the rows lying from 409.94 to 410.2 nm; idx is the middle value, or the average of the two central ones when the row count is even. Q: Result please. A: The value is 10.1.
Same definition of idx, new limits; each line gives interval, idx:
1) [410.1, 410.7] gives 10.6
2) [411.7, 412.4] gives 10.9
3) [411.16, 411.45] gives 12.1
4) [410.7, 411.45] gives 11.9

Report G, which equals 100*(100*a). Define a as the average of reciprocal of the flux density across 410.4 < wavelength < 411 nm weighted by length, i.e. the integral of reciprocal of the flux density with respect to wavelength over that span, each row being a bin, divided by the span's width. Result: 1001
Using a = 0.100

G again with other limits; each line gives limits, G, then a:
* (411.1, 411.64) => 791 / 0.079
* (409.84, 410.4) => 1009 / 0.101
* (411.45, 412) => 982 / 0.098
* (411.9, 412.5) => 939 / 0.094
